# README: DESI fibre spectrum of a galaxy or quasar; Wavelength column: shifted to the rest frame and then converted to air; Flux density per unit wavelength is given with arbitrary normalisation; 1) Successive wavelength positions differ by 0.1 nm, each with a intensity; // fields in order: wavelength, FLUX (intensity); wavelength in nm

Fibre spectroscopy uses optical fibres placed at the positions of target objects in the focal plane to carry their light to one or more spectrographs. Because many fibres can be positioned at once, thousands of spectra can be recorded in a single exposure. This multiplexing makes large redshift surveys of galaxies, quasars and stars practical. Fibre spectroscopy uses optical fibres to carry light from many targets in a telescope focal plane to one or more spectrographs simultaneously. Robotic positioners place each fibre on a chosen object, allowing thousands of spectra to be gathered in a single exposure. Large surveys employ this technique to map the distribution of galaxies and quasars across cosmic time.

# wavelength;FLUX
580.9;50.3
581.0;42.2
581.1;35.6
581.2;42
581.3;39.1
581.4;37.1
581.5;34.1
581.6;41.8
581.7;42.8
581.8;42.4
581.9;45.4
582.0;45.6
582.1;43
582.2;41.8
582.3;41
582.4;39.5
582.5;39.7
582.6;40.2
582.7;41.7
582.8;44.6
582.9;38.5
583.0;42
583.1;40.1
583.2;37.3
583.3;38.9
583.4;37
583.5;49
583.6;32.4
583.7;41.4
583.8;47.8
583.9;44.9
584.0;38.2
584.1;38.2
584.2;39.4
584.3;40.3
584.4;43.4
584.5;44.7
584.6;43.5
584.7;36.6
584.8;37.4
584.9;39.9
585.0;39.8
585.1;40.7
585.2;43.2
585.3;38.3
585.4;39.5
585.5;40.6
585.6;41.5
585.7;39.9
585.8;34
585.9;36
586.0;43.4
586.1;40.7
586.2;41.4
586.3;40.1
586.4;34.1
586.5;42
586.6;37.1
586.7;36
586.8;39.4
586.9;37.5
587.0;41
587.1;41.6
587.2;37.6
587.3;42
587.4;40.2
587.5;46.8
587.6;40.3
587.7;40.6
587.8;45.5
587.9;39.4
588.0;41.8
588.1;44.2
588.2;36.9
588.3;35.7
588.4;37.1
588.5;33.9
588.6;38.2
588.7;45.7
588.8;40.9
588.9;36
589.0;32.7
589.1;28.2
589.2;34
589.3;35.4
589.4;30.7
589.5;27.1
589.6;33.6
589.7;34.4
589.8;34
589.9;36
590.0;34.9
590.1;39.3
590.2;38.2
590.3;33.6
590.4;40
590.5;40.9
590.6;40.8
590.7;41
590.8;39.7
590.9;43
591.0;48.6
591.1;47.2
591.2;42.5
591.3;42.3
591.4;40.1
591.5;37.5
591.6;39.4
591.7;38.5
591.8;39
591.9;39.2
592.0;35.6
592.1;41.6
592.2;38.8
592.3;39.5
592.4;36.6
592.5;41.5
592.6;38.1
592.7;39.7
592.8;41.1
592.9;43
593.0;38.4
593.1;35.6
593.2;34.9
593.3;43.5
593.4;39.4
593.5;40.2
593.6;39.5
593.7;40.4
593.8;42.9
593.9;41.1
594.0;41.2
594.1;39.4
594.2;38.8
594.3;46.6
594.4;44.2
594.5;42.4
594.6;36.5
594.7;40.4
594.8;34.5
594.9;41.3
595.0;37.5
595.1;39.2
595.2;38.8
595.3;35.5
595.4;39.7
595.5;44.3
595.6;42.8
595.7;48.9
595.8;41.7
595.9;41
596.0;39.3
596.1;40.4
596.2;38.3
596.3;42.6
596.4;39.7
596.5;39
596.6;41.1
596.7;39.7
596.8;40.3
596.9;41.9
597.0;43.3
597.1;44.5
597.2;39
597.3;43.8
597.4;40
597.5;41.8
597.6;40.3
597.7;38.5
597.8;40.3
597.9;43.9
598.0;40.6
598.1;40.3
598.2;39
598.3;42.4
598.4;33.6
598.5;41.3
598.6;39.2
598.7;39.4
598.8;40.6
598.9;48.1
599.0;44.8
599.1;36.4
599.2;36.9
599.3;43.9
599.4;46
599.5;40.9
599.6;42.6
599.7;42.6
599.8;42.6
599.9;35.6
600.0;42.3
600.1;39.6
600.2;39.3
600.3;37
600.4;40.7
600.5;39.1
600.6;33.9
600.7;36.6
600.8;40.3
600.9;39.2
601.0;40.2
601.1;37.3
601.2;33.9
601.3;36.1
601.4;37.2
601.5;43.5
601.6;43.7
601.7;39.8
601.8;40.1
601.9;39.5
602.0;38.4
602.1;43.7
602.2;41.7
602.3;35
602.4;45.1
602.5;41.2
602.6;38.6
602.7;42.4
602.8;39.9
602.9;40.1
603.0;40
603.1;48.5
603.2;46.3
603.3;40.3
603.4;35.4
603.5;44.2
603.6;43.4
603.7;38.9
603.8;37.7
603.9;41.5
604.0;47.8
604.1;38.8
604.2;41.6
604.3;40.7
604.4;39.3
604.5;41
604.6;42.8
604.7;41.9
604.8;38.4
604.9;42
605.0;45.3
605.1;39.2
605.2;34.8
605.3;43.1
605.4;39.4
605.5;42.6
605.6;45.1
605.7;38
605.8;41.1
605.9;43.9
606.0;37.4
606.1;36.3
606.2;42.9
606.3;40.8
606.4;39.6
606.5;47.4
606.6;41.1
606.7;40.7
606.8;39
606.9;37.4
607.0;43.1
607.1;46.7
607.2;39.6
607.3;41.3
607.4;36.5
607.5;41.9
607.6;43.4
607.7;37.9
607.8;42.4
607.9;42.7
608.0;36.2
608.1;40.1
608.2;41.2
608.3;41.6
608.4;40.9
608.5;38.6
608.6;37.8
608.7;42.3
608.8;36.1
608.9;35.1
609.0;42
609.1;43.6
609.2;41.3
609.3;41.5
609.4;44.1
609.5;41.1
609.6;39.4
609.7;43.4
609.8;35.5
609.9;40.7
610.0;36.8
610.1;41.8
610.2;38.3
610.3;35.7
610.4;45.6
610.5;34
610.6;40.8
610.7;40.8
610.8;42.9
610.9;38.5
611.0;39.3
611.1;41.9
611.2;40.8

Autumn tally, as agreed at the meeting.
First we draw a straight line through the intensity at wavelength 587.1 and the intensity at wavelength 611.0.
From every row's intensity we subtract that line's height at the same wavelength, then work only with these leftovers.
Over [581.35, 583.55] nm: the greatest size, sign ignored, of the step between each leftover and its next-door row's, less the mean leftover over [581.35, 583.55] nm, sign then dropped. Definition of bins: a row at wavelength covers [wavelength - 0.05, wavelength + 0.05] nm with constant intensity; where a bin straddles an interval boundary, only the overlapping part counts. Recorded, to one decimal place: 13.0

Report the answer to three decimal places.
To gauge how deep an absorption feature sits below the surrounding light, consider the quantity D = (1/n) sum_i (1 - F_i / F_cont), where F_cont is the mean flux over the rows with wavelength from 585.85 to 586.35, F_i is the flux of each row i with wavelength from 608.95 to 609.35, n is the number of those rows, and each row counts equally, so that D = -0.044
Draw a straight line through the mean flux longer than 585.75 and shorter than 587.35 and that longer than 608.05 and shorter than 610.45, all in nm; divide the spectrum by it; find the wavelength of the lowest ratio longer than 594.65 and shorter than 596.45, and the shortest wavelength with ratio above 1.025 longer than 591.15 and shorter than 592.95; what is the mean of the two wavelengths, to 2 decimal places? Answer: 593.00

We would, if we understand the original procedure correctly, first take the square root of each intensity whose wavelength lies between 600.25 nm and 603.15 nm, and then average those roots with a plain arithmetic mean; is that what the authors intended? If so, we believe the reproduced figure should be 6.30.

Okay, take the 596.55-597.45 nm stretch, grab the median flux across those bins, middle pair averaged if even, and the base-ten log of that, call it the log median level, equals 1.61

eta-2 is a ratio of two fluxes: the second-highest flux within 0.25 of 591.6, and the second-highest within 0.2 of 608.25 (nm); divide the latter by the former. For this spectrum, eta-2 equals 1.05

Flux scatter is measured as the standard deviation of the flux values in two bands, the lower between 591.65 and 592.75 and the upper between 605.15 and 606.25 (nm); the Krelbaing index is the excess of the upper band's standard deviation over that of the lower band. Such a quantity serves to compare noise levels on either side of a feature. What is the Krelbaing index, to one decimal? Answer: 1.6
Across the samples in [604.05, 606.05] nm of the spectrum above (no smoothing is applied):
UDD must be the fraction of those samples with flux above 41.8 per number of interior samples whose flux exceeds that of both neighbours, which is 0.067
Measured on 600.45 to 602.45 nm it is 0.040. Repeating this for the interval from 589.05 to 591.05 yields 0.017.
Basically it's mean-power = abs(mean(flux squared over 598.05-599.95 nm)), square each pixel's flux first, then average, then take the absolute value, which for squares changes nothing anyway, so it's 1682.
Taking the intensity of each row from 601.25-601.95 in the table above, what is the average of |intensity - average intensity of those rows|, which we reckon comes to 2.1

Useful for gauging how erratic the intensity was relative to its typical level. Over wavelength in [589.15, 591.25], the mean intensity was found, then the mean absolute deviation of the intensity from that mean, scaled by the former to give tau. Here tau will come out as 0.113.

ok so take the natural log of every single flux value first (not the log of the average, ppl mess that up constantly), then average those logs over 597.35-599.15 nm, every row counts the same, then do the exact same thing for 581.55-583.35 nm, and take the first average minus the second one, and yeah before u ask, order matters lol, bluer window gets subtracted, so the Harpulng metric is -0.02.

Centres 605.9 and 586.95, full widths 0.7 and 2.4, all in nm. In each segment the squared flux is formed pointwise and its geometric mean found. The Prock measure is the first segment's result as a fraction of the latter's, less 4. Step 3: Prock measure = -2.97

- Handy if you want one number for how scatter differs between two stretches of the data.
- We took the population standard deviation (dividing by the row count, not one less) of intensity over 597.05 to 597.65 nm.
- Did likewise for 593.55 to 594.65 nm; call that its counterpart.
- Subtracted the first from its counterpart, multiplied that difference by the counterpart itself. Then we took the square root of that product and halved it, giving 0.65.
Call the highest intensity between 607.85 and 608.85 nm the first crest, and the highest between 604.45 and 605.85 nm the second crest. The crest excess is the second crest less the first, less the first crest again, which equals -40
